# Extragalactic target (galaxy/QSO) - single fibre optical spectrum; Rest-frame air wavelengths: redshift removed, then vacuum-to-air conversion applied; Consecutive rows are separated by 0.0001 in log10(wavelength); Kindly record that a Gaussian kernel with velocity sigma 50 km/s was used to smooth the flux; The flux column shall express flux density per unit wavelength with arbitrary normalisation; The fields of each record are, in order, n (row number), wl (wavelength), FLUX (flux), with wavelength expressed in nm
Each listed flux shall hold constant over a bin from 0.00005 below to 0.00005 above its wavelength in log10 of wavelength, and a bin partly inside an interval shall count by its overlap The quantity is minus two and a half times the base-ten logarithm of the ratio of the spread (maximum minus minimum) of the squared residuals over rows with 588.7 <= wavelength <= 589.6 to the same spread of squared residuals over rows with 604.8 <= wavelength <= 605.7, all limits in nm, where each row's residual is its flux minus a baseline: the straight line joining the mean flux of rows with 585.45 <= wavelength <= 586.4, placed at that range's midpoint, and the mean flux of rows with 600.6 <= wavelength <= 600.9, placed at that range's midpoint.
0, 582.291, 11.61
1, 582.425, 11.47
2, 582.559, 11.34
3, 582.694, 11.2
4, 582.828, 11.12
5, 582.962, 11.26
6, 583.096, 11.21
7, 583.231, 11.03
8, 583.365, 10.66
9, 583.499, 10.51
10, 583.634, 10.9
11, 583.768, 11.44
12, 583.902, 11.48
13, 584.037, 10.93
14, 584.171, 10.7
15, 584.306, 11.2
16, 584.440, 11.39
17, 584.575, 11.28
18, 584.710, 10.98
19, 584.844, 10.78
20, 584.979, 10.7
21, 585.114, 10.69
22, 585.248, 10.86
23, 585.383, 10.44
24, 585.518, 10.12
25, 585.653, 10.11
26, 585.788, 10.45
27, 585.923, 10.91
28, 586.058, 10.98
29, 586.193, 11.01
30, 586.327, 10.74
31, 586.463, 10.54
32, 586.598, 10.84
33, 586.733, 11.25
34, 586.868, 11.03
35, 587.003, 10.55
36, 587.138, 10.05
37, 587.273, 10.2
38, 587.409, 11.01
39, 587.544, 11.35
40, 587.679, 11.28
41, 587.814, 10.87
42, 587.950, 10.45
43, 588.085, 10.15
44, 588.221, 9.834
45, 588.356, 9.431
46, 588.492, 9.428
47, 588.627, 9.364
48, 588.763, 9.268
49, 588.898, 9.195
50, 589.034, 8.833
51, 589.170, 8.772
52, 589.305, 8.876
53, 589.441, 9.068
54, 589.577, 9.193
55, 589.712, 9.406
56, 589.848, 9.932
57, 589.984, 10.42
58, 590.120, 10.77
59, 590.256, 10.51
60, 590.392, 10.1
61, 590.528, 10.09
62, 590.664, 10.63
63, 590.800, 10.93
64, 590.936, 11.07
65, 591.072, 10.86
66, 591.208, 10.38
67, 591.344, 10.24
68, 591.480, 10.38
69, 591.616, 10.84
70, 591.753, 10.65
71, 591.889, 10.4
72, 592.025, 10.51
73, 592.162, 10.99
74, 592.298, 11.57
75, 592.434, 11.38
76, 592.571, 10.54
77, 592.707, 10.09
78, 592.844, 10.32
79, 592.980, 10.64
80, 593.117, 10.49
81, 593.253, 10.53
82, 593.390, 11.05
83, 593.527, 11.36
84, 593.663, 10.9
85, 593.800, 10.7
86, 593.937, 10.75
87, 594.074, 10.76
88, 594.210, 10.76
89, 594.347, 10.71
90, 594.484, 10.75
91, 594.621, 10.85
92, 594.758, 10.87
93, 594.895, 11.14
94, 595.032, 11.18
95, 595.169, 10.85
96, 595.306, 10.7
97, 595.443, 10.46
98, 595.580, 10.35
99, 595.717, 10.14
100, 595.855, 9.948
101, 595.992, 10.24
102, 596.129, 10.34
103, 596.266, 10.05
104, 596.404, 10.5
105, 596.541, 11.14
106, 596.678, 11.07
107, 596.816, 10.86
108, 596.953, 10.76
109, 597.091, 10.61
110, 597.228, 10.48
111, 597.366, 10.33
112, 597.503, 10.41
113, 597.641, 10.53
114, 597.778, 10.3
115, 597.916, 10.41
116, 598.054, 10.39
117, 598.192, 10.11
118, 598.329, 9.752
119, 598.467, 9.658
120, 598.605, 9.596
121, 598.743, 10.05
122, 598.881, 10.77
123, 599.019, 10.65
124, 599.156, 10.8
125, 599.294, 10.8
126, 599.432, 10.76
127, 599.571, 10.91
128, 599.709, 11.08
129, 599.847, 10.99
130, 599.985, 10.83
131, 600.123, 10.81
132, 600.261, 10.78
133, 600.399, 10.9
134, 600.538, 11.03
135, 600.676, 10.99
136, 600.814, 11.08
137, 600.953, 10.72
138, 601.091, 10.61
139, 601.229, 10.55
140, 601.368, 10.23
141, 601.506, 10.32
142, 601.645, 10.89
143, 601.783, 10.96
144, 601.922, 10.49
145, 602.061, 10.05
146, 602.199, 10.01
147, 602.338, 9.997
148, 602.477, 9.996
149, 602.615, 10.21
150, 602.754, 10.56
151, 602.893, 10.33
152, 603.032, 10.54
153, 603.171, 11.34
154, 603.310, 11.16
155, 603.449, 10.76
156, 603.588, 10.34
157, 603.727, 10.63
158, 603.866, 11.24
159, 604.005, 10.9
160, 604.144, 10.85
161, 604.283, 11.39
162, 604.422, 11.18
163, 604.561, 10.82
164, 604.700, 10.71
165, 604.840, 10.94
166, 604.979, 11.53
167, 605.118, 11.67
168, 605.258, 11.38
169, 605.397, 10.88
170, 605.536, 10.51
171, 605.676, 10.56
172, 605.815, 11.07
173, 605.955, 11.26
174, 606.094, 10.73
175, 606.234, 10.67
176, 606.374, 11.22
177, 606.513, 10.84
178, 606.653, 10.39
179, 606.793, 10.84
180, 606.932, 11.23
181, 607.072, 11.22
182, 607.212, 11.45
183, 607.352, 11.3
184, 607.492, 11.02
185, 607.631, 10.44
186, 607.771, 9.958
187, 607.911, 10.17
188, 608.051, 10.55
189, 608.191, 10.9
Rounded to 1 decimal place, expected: -1.6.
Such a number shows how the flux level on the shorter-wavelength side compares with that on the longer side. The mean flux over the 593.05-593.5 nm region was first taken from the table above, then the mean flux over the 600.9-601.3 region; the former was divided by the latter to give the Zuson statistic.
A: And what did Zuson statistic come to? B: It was 1.01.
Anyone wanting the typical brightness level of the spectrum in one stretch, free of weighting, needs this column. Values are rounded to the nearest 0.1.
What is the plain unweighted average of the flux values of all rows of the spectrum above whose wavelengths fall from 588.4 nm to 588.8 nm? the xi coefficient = 9.4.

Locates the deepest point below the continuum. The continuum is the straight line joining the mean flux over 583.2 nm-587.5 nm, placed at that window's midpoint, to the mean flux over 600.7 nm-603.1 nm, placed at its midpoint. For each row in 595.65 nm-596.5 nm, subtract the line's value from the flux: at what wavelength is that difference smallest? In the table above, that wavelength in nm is 595.855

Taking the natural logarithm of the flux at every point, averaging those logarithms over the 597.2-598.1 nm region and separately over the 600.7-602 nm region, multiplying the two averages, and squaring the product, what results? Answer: 30.7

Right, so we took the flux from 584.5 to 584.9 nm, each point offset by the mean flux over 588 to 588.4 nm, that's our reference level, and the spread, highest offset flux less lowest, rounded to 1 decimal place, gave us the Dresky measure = 0.5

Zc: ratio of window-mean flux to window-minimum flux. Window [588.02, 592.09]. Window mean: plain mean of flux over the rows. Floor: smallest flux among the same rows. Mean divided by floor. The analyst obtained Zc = 1.14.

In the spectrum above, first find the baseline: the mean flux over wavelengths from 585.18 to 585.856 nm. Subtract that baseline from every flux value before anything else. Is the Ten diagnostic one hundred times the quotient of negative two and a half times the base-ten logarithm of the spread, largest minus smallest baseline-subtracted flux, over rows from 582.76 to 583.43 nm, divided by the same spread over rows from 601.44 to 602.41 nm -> 58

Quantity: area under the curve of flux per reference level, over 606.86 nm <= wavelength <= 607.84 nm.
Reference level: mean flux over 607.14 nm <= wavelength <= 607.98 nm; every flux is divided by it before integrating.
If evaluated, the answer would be 1.00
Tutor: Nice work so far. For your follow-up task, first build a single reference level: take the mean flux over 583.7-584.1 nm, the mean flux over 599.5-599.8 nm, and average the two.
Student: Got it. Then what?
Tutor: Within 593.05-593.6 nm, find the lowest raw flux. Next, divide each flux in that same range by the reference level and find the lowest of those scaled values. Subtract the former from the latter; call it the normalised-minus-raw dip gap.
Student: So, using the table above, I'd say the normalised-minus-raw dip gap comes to -9.55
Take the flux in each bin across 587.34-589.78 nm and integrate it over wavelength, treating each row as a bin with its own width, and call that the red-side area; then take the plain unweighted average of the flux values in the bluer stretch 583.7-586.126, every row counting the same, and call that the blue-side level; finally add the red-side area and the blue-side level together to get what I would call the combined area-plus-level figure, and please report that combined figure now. 34.7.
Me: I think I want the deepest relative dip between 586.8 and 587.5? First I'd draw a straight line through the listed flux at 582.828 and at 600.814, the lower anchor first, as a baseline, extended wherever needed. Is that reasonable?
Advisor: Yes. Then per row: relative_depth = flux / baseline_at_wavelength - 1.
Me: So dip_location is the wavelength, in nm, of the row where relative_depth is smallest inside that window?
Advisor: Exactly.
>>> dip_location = 587.138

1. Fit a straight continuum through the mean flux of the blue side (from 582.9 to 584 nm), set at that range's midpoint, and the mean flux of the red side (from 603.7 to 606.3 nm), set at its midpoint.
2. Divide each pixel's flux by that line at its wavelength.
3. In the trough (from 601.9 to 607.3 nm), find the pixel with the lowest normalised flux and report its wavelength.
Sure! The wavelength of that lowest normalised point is 602.477 nm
